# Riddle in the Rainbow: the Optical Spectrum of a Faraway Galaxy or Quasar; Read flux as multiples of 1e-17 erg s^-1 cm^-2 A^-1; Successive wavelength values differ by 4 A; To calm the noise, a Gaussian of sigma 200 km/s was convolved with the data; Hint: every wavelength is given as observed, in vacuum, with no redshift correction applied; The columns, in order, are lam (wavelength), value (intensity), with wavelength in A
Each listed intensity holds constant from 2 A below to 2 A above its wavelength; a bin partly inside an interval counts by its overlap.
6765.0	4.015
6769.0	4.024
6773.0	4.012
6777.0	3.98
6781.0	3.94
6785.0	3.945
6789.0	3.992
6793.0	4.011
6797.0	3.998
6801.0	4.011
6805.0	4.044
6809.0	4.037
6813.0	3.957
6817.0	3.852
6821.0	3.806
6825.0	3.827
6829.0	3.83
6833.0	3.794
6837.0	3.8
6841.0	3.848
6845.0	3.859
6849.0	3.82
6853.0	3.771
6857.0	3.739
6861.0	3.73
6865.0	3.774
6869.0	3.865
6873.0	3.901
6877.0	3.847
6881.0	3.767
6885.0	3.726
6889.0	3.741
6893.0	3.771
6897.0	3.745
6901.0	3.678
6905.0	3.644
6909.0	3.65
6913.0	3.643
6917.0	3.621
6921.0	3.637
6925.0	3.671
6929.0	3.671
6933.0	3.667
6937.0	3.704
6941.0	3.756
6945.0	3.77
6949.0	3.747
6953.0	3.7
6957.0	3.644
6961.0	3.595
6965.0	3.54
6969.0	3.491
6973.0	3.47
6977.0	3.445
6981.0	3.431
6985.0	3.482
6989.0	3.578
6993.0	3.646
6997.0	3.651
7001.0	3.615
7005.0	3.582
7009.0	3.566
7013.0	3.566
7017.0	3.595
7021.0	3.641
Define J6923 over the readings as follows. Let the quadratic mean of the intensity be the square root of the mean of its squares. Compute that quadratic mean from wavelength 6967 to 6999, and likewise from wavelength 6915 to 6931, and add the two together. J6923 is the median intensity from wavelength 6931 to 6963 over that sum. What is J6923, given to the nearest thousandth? 0.516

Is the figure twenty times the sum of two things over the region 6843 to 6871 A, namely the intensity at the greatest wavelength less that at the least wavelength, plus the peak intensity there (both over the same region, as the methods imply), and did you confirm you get 77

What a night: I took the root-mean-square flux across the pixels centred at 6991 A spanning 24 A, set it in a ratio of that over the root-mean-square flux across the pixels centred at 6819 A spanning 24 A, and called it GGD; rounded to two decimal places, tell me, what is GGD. 0.92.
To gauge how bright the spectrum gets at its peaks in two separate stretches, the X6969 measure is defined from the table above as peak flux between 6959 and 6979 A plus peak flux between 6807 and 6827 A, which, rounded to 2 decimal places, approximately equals 7.63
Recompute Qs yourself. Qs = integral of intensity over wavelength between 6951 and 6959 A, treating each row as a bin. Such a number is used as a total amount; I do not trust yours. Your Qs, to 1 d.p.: 29.4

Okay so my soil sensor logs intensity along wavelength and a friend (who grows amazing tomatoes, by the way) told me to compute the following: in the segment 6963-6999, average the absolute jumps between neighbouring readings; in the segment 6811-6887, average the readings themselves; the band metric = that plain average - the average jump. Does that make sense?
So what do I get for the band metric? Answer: 3.78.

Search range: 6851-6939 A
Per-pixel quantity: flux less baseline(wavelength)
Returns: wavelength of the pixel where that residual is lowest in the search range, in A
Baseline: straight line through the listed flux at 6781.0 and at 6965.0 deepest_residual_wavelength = 6861.0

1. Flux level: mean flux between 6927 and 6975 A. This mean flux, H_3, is 3.6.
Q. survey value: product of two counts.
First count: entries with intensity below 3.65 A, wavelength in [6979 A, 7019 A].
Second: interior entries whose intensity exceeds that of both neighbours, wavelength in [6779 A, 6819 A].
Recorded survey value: 18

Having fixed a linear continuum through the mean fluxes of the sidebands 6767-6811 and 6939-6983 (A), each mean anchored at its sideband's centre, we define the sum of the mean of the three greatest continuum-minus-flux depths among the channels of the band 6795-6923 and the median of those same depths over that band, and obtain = 0.157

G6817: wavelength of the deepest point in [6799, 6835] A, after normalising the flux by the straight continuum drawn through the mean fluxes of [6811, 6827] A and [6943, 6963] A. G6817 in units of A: 6821.0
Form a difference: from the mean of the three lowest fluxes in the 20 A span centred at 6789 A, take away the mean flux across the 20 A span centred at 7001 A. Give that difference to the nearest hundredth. 0.35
